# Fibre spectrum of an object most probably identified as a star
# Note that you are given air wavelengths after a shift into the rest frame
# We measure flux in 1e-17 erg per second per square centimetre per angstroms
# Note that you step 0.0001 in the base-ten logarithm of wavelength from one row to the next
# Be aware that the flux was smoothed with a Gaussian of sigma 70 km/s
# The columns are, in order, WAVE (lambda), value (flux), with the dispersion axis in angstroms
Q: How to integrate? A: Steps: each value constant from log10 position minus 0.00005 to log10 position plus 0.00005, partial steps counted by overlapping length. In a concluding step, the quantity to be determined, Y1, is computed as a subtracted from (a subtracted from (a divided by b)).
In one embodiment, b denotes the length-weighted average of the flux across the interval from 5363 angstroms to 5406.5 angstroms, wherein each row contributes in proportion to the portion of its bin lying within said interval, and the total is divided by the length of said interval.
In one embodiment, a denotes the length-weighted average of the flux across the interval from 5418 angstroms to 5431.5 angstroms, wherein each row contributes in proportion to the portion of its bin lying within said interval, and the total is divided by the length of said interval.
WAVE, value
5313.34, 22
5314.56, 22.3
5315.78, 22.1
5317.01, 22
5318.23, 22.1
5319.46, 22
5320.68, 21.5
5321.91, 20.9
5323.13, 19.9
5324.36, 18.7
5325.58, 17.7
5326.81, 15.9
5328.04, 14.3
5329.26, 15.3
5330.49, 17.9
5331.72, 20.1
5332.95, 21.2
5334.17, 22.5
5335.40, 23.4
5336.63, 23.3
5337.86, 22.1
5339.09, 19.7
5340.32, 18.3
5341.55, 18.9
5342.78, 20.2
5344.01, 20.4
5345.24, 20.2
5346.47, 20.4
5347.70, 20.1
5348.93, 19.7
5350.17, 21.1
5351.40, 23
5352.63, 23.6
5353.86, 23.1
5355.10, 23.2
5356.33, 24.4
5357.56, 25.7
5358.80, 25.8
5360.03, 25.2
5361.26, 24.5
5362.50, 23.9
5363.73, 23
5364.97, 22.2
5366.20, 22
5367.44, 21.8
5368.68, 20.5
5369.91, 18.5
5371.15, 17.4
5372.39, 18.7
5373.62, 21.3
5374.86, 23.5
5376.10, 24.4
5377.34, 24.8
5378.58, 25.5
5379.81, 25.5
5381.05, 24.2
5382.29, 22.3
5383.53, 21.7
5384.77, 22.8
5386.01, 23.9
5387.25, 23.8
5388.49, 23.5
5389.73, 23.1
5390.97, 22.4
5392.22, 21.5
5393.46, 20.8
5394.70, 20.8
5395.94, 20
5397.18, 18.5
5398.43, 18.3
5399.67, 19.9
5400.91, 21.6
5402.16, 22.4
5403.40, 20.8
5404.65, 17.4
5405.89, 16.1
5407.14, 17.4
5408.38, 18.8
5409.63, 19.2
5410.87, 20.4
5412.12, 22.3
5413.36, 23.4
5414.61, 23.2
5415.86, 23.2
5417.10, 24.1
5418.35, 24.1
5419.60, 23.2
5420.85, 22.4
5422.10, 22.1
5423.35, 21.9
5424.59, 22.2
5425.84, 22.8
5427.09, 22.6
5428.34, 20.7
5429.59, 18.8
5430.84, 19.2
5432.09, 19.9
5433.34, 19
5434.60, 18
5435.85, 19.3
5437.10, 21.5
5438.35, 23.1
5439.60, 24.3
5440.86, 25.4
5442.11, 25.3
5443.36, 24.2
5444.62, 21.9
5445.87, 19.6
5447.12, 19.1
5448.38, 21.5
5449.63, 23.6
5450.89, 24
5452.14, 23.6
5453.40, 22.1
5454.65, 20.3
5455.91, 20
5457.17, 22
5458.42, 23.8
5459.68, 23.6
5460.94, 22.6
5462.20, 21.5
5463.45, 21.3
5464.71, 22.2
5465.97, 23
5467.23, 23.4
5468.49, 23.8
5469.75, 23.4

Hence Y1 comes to -42.5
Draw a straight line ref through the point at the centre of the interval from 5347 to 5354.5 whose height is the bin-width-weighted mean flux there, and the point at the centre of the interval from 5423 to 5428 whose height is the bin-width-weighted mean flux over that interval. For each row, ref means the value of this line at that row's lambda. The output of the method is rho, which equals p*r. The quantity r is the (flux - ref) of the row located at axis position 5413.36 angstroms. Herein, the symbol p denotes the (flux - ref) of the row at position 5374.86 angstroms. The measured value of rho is 1.8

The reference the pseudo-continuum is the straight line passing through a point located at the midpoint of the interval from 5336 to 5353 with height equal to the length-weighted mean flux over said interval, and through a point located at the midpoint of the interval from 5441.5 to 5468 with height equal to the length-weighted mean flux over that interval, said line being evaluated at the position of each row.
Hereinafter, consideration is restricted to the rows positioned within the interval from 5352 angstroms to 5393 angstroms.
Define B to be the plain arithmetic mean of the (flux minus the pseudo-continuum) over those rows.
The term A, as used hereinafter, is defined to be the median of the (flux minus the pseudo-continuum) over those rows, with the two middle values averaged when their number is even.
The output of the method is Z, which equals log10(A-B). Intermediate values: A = 2.2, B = 1.8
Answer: -0.4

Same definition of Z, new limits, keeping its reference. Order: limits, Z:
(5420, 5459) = -0.8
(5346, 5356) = -0.6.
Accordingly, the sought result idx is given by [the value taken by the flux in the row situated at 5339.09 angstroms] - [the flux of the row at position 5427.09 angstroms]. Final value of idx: -2.9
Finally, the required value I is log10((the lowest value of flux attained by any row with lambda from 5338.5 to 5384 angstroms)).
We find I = 1.24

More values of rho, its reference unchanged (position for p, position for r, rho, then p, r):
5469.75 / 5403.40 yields -1.0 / 0.7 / -1.4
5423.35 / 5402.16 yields -0.1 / -0.4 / 0.2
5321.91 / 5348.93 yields 1.2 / -0.6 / -2.0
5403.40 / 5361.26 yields -3.6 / -1.4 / 2.7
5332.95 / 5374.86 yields -0.6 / -0.4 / 1.6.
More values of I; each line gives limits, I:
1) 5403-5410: 1.21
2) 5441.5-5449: 1.28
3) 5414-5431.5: 1.27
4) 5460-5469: 1.33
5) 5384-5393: 1.33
